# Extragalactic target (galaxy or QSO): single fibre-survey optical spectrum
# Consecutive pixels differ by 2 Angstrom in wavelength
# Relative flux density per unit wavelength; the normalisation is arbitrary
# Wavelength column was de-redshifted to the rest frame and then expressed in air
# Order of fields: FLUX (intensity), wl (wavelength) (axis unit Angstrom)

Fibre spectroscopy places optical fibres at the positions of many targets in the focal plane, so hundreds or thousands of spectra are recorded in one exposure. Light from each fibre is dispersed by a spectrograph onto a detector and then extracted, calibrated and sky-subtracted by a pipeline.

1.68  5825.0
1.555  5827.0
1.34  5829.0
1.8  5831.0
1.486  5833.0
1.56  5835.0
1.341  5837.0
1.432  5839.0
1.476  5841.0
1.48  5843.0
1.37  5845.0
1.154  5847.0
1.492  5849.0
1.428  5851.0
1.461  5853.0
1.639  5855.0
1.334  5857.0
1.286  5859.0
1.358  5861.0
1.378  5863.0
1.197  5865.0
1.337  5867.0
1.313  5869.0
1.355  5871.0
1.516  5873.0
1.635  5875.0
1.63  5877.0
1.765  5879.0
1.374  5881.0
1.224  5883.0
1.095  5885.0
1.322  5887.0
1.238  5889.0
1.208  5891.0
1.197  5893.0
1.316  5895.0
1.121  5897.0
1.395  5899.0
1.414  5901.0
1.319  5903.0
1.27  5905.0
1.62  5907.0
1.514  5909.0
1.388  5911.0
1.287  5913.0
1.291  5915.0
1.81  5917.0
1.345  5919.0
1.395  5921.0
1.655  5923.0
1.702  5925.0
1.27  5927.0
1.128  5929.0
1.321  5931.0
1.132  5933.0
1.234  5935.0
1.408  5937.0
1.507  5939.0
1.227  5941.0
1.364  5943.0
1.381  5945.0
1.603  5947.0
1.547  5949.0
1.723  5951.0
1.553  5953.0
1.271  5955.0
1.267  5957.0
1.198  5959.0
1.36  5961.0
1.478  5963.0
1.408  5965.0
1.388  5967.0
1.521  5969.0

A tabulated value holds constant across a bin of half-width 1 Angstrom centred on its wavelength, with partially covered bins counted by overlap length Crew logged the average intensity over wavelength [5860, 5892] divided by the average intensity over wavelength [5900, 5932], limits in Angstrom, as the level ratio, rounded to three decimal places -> 0.966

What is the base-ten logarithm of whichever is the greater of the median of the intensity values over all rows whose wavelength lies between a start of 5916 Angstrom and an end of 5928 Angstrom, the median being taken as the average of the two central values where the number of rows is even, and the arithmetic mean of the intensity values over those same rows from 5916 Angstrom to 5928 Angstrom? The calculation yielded 0.185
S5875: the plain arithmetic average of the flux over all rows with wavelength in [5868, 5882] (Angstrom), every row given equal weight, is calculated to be 1.51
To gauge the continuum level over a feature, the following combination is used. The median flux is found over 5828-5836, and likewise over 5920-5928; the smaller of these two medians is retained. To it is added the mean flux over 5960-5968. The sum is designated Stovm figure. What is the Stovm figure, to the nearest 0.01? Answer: 2.93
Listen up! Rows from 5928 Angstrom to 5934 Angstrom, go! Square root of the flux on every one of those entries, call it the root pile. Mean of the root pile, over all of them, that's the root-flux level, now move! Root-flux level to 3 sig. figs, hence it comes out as 1.09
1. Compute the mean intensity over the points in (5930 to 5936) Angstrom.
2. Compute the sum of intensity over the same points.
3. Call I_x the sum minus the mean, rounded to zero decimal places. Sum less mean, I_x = 2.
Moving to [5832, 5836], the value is 2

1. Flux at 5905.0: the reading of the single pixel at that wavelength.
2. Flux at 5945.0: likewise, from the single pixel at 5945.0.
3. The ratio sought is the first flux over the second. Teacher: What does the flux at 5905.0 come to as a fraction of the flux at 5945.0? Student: 0.92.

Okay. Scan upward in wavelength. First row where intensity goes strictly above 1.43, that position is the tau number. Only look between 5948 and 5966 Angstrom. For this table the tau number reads 5949.0 Angstrom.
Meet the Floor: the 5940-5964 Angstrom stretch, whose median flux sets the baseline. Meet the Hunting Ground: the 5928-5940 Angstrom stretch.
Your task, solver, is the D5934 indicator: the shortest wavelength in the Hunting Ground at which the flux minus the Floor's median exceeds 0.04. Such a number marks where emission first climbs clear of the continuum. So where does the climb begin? 5939.0 Angstrom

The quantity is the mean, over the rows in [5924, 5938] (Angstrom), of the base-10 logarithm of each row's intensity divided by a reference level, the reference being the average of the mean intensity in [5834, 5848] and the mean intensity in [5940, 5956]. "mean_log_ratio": -0.041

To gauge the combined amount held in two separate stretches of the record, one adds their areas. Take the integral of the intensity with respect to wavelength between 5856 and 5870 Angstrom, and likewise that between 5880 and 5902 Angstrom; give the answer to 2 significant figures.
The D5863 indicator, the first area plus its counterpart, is 46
